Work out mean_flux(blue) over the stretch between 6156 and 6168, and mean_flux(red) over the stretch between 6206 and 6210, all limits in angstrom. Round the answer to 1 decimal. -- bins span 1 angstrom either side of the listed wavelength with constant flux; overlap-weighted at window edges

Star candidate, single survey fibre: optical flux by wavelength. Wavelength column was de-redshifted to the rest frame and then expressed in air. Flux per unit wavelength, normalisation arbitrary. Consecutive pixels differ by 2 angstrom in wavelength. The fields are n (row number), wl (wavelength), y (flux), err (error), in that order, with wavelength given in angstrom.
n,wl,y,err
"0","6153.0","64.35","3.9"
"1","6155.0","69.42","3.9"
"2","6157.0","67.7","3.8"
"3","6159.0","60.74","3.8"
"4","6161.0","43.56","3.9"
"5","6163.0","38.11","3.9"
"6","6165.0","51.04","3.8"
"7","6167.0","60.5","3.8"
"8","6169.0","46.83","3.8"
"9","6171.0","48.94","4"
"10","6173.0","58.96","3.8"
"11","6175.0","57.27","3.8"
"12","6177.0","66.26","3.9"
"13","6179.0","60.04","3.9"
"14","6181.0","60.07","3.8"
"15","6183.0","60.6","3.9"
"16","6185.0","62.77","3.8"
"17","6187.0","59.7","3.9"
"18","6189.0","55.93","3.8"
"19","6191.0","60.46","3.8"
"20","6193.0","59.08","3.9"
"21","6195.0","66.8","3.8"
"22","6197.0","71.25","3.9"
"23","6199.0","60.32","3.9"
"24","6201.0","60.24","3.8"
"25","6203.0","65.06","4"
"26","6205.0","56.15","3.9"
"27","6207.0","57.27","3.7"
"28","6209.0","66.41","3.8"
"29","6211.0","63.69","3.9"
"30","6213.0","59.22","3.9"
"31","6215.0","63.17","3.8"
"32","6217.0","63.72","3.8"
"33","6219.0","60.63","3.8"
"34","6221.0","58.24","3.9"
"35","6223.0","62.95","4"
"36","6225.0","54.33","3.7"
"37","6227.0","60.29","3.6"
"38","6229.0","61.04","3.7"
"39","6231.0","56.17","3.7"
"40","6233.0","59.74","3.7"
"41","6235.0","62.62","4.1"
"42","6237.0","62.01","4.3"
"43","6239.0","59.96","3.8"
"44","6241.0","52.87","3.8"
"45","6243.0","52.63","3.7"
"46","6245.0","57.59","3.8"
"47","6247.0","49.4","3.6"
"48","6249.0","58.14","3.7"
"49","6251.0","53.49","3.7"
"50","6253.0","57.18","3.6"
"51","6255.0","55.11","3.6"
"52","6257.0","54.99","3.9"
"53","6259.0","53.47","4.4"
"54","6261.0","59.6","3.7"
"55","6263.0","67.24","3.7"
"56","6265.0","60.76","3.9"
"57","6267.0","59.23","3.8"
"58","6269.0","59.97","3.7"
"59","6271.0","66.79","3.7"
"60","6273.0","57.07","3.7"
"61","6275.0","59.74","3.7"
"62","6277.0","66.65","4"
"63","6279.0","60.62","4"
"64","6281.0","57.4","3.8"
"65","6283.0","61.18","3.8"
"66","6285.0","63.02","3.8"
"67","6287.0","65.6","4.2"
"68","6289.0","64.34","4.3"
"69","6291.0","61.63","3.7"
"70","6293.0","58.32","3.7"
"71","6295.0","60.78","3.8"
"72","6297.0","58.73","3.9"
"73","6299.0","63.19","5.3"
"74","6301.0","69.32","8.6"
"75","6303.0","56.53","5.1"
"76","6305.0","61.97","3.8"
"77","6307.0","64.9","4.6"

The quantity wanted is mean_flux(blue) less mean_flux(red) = -8.2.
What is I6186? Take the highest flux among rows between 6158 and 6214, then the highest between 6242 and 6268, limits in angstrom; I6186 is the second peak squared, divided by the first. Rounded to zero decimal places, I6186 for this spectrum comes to 63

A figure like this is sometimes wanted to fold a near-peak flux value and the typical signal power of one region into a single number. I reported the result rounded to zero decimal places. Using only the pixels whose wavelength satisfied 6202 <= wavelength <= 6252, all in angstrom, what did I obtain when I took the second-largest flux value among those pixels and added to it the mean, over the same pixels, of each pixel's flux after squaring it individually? 3572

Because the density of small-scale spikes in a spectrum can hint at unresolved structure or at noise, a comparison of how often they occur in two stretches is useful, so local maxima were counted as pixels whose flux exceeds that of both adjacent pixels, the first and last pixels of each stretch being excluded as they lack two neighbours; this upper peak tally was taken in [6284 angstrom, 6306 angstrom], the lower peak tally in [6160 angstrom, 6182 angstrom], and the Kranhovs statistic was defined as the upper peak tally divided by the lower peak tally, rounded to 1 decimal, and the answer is 1.0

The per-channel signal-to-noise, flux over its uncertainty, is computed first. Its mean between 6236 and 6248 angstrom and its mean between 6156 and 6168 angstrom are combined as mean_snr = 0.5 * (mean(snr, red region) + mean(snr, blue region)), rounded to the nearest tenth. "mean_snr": 14.3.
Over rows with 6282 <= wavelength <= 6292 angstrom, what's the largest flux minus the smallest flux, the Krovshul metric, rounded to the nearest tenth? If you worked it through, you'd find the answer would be 4.4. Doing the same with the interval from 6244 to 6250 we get 8.7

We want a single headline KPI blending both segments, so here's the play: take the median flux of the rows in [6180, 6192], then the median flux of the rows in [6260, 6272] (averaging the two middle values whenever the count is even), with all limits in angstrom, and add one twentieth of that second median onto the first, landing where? 63.3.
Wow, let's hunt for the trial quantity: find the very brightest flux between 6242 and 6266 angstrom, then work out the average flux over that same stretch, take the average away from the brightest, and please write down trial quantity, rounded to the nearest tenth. 10.6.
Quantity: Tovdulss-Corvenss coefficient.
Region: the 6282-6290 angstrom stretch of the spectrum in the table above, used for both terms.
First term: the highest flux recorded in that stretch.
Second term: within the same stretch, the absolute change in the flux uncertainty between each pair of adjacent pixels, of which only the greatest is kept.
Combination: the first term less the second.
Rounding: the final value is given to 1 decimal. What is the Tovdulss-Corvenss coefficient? 65.2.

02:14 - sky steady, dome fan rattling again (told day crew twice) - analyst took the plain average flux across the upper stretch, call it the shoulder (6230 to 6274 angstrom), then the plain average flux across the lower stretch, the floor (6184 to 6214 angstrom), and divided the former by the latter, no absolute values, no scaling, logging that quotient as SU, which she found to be 0.94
